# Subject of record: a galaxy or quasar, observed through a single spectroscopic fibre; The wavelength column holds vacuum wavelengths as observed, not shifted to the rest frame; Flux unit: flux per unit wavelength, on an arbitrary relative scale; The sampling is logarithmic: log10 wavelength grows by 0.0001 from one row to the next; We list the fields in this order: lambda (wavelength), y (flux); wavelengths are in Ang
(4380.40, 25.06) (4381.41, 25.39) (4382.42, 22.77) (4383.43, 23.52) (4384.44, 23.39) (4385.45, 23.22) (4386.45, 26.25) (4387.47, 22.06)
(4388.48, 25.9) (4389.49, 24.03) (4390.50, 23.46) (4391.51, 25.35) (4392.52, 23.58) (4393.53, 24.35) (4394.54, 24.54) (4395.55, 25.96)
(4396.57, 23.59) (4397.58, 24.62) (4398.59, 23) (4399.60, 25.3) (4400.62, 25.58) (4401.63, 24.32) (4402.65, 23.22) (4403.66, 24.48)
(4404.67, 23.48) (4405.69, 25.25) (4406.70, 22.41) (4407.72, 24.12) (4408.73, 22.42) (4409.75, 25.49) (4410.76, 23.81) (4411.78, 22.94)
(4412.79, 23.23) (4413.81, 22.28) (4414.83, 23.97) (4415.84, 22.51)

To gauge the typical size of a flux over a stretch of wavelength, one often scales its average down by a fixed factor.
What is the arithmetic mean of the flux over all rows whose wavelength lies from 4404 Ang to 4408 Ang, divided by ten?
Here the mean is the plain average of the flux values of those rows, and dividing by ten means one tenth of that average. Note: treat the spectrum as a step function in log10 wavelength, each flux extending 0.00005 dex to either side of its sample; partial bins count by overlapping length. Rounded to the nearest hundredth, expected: 2.38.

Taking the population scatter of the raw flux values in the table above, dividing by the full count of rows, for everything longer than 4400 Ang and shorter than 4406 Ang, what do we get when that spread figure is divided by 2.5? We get 0.34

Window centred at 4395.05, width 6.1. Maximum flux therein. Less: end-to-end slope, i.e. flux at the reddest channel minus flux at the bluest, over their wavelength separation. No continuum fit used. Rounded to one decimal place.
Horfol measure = 25.8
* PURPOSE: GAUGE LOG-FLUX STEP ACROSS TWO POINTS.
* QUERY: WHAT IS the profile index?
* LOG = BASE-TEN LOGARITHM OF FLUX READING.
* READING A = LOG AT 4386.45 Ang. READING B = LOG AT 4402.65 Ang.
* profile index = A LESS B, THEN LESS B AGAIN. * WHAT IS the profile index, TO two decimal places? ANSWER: -1.31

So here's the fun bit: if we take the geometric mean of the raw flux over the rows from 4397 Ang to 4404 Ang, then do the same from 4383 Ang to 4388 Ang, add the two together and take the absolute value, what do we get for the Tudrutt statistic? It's 48.0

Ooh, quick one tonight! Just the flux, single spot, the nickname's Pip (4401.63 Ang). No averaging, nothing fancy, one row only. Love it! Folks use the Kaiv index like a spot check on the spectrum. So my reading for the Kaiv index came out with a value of 24.32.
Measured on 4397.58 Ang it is 24.62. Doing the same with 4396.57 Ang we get 23.59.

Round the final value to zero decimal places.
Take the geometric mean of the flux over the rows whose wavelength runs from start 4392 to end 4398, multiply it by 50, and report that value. 1221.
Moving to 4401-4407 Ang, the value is 1192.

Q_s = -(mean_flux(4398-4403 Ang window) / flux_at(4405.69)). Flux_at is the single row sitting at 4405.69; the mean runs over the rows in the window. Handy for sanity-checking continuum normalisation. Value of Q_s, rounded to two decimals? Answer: -0.96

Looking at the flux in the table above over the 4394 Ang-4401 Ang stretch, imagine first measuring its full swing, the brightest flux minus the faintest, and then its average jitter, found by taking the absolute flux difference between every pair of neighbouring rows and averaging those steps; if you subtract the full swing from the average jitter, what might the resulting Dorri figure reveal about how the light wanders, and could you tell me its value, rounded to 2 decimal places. -1.46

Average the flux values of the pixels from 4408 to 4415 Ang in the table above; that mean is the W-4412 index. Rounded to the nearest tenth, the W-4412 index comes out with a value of 23.4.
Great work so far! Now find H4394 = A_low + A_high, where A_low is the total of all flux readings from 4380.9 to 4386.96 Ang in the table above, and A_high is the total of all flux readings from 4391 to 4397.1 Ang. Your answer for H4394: 292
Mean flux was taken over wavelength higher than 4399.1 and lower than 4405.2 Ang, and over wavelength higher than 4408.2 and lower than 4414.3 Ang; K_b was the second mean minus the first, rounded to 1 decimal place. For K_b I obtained -1.0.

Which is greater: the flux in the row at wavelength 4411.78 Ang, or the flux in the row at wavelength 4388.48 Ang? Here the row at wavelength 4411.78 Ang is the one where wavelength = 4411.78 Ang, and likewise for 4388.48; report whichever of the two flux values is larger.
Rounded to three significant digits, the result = 25.9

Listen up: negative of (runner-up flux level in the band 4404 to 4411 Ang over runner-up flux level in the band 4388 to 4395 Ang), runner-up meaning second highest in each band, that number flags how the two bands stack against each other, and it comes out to -0.996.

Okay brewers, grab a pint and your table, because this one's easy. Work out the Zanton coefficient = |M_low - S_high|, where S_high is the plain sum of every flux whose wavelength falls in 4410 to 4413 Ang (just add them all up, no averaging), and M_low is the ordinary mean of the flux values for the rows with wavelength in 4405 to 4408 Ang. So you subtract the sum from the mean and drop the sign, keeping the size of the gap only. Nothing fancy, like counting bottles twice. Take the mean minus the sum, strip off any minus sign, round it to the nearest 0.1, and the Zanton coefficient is 46.1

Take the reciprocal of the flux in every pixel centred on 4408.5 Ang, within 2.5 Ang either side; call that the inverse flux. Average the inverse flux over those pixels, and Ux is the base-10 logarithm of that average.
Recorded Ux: -1.37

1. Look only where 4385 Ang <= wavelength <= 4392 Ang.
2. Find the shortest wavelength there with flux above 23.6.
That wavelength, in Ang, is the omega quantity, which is 4386.45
